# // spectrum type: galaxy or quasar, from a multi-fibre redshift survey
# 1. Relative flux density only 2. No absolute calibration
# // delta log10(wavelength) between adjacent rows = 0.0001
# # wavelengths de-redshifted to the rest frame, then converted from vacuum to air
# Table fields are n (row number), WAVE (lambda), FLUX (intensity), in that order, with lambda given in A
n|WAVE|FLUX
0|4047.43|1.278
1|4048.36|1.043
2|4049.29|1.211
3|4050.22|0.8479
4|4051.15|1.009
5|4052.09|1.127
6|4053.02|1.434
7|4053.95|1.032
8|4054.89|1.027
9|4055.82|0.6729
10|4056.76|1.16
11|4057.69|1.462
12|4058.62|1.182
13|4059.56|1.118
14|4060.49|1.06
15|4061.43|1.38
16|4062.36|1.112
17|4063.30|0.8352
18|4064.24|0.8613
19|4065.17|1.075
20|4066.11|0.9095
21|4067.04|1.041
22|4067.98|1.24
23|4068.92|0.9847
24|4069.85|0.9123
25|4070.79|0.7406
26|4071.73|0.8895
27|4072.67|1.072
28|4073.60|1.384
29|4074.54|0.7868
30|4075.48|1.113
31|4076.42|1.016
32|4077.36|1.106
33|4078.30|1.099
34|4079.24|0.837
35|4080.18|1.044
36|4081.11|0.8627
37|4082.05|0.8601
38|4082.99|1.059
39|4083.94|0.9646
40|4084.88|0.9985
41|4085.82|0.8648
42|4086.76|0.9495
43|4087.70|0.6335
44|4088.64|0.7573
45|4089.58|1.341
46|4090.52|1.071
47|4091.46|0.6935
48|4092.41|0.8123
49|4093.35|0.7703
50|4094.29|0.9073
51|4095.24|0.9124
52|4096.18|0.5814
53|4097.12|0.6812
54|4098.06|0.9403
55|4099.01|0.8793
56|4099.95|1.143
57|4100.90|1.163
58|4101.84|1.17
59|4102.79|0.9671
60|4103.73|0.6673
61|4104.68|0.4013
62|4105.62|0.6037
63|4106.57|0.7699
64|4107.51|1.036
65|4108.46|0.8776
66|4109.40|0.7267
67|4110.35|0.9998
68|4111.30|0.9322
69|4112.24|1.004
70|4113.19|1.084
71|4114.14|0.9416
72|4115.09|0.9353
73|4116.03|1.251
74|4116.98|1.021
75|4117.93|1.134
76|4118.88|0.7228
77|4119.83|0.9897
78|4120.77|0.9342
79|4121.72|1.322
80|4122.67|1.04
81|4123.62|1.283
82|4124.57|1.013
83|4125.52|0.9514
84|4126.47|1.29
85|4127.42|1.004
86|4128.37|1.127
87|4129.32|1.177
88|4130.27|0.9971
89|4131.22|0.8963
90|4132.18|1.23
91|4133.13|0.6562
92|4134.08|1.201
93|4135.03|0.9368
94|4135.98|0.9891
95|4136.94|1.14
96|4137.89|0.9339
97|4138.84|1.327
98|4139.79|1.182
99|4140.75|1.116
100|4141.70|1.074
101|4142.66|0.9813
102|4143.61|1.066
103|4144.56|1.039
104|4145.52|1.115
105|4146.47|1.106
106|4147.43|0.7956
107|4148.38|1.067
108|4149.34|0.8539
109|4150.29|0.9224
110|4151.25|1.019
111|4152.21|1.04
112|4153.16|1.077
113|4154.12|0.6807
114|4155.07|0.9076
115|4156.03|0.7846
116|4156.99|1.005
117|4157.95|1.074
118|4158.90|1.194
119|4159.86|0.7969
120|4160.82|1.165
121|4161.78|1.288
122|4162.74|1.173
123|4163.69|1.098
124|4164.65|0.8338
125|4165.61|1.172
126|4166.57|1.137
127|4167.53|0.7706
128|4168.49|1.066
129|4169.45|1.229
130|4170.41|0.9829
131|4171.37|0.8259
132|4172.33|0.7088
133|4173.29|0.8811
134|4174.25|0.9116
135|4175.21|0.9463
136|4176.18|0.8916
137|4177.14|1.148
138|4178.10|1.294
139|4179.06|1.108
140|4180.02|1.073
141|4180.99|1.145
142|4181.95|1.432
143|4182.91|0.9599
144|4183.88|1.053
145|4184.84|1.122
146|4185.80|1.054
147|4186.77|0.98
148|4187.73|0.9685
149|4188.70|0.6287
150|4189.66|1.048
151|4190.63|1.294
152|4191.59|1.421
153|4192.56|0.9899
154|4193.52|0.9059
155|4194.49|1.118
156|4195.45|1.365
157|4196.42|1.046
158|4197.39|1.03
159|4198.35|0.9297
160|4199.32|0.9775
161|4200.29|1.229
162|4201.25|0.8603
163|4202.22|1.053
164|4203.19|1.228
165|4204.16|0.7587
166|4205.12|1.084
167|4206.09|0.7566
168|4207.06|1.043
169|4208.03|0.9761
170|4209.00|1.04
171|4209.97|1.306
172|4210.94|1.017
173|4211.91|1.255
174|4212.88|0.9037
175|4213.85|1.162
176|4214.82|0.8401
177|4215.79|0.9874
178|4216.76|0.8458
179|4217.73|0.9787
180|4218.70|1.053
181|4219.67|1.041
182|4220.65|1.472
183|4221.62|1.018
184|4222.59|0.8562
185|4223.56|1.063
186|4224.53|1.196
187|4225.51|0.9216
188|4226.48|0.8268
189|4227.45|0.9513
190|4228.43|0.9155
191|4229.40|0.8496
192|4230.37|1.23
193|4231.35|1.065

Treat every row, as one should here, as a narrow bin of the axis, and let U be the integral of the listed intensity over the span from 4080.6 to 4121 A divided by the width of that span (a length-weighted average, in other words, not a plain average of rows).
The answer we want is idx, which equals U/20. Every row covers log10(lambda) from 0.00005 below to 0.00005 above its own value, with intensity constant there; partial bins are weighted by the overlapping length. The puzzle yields 0.045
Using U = 0.91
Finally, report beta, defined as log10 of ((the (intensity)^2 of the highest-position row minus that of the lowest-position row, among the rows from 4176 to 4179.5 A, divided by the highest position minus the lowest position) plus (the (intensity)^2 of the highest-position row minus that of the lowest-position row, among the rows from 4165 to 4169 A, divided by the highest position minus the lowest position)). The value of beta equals -1.2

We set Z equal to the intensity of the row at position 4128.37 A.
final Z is 1.127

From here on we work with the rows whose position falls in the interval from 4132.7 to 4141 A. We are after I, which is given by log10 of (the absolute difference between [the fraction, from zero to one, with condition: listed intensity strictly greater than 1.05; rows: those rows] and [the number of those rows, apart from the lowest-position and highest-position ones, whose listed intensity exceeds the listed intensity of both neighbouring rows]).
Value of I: 0.4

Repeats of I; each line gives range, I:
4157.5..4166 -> 0.1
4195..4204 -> -0.3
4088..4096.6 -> 0.4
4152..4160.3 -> 0.4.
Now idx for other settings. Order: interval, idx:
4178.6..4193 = 0.054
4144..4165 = 0.050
